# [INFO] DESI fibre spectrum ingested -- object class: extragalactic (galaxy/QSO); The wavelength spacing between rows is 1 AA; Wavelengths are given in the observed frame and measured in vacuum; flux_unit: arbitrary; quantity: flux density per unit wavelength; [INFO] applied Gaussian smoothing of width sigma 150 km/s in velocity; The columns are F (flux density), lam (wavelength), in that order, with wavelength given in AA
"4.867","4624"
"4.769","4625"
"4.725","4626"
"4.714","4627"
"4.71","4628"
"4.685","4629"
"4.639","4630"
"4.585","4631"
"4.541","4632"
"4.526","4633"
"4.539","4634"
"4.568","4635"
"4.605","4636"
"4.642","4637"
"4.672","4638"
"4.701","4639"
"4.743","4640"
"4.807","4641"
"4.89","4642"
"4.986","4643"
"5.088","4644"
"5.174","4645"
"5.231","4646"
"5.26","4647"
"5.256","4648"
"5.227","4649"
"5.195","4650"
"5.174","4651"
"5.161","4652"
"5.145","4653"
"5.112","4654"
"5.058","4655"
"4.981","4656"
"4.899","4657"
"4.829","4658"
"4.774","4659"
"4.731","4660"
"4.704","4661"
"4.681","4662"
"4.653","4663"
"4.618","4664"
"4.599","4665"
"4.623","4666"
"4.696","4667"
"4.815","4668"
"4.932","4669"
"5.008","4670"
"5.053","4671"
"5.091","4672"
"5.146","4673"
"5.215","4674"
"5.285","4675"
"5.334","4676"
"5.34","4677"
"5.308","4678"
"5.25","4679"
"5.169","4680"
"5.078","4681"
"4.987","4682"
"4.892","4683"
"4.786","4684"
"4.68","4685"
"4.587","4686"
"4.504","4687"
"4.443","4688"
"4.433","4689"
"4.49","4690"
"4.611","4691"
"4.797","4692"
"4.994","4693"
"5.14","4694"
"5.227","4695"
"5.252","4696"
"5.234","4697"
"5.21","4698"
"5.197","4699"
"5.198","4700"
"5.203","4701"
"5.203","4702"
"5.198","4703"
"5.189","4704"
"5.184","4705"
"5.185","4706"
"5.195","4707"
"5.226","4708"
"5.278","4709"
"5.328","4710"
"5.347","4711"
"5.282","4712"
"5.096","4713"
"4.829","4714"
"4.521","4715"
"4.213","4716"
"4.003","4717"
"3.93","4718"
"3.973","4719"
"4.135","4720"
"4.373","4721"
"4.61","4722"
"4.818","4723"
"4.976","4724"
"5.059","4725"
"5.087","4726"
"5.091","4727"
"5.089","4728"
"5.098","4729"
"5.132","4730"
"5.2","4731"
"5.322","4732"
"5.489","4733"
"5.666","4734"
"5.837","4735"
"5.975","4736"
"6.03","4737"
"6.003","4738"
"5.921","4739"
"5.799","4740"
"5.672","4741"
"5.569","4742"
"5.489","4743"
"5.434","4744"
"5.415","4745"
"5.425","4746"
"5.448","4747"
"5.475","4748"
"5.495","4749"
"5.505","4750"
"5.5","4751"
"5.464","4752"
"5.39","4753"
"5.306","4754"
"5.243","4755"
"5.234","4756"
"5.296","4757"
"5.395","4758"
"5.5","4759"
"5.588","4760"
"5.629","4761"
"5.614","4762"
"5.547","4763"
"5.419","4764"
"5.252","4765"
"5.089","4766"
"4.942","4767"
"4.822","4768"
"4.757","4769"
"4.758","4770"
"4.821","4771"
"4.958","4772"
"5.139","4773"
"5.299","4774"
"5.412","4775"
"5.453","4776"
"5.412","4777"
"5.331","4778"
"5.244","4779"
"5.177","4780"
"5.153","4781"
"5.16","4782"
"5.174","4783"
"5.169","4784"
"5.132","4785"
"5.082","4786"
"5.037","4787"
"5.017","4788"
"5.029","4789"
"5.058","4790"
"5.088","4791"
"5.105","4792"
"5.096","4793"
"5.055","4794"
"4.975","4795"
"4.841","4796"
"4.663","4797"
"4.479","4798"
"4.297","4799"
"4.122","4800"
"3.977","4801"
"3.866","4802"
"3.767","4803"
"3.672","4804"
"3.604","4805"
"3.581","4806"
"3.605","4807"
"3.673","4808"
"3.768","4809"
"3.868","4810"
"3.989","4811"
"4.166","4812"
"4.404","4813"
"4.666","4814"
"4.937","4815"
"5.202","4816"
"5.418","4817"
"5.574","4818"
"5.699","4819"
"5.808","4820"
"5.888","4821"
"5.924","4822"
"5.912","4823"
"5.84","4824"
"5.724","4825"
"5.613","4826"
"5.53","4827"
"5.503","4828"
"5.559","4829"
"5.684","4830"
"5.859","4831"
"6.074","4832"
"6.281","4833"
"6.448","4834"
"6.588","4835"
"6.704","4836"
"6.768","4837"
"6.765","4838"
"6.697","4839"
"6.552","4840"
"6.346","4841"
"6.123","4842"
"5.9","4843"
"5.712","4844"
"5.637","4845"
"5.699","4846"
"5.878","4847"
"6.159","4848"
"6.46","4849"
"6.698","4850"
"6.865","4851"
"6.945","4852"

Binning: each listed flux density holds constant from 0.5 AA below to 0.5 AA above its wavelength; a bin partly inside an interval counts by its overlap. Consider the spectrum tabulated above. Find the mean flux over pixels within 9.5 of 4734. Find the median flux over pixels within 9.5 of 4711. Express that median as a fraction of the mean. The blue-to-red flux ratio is 0.94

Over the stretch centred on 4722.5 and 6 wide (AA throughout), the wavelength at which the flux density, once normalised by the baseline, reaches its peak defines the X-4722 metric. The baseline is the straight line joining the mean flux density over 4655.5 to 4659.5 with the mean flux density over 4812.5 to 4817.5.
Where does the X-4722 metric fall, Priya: 4725 AA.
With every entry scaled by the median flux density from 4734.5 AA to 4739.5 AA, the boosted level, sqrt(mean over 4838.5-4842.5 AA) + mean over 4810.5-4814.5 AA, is 1.76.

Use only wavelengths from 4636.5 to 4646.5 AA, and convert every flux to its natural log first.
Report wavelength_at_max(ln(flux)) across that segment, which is 4646 AA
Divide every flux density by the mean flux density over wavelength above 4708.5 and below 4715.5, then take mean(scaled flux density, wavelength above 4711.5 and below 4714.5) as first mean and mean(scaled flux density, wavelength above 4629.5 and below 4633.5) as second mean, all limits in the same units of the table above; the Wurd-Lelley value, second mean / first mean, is 0.90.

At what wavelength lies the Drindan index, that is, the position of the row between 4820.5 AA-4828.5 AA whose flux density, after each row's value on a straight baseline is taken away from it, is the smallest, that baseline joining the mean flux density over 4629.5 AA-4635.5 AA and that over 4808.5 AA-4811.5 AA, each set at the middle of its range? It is 4828 AA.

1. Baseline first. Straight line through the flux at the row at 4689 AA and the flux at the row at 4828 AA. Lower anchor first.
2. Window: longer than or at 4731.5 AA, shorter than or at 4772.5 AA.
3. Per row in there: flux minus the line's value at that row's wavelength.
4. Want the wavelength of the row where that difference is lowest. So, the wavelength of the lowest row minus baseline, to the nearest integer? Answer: 4770 AA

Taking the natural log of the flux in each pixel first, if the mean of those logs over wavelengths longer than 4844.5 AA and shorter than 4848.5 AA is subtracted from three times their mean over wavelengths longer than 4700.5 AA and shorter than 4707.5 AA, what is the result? 3.18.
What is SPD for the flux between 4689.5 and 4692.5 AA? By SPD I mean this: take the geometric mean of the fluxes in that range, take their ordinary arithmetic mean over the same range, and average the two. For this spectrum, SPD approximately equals 4.6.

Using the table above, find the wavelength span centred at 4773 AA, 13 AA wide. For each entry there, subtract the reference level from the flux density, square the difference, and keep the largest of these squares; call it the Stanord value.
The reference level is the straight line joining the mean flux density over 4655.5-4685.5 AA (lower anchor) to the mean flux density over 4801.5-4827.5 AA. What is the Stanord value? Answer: 0.42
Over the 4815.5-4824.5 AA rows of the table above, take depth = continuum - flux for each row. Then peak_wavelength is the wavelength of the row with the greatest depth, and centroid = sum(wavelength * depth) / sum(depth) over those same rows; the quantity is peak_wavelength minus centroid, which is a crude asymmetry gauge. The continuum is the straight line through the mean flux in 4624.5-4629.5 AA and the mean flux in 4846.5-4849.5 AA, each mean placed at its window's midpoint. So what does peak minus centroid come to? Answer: -2.2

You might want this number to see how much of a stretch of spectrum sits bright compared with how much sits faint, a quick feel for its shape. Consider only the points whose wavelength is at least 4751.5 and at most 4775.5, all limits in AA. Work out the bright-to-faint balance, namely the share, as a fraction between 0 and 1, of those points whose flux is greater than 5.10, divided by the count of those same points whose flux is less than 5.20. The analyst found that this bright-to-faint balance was 0.089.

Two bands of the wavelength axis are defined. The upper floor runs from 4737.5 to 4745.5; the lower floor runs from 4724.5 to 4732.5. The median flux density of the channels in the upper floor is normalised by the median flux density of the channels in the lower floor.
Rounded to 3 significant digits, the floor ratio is 1.10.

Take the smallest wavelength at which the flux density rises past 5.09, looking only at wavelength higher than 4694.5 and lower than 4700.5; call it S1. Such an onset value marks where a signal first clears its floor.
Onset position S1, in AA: 4695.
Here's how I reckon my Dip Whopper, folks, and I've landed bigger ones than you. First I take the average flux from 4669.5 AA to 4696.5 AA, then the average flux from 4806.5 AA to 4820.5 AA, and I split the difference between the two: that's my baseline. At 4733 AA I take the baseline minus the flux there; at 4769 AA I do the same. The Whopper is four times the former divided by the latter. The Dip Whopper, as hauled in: -70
